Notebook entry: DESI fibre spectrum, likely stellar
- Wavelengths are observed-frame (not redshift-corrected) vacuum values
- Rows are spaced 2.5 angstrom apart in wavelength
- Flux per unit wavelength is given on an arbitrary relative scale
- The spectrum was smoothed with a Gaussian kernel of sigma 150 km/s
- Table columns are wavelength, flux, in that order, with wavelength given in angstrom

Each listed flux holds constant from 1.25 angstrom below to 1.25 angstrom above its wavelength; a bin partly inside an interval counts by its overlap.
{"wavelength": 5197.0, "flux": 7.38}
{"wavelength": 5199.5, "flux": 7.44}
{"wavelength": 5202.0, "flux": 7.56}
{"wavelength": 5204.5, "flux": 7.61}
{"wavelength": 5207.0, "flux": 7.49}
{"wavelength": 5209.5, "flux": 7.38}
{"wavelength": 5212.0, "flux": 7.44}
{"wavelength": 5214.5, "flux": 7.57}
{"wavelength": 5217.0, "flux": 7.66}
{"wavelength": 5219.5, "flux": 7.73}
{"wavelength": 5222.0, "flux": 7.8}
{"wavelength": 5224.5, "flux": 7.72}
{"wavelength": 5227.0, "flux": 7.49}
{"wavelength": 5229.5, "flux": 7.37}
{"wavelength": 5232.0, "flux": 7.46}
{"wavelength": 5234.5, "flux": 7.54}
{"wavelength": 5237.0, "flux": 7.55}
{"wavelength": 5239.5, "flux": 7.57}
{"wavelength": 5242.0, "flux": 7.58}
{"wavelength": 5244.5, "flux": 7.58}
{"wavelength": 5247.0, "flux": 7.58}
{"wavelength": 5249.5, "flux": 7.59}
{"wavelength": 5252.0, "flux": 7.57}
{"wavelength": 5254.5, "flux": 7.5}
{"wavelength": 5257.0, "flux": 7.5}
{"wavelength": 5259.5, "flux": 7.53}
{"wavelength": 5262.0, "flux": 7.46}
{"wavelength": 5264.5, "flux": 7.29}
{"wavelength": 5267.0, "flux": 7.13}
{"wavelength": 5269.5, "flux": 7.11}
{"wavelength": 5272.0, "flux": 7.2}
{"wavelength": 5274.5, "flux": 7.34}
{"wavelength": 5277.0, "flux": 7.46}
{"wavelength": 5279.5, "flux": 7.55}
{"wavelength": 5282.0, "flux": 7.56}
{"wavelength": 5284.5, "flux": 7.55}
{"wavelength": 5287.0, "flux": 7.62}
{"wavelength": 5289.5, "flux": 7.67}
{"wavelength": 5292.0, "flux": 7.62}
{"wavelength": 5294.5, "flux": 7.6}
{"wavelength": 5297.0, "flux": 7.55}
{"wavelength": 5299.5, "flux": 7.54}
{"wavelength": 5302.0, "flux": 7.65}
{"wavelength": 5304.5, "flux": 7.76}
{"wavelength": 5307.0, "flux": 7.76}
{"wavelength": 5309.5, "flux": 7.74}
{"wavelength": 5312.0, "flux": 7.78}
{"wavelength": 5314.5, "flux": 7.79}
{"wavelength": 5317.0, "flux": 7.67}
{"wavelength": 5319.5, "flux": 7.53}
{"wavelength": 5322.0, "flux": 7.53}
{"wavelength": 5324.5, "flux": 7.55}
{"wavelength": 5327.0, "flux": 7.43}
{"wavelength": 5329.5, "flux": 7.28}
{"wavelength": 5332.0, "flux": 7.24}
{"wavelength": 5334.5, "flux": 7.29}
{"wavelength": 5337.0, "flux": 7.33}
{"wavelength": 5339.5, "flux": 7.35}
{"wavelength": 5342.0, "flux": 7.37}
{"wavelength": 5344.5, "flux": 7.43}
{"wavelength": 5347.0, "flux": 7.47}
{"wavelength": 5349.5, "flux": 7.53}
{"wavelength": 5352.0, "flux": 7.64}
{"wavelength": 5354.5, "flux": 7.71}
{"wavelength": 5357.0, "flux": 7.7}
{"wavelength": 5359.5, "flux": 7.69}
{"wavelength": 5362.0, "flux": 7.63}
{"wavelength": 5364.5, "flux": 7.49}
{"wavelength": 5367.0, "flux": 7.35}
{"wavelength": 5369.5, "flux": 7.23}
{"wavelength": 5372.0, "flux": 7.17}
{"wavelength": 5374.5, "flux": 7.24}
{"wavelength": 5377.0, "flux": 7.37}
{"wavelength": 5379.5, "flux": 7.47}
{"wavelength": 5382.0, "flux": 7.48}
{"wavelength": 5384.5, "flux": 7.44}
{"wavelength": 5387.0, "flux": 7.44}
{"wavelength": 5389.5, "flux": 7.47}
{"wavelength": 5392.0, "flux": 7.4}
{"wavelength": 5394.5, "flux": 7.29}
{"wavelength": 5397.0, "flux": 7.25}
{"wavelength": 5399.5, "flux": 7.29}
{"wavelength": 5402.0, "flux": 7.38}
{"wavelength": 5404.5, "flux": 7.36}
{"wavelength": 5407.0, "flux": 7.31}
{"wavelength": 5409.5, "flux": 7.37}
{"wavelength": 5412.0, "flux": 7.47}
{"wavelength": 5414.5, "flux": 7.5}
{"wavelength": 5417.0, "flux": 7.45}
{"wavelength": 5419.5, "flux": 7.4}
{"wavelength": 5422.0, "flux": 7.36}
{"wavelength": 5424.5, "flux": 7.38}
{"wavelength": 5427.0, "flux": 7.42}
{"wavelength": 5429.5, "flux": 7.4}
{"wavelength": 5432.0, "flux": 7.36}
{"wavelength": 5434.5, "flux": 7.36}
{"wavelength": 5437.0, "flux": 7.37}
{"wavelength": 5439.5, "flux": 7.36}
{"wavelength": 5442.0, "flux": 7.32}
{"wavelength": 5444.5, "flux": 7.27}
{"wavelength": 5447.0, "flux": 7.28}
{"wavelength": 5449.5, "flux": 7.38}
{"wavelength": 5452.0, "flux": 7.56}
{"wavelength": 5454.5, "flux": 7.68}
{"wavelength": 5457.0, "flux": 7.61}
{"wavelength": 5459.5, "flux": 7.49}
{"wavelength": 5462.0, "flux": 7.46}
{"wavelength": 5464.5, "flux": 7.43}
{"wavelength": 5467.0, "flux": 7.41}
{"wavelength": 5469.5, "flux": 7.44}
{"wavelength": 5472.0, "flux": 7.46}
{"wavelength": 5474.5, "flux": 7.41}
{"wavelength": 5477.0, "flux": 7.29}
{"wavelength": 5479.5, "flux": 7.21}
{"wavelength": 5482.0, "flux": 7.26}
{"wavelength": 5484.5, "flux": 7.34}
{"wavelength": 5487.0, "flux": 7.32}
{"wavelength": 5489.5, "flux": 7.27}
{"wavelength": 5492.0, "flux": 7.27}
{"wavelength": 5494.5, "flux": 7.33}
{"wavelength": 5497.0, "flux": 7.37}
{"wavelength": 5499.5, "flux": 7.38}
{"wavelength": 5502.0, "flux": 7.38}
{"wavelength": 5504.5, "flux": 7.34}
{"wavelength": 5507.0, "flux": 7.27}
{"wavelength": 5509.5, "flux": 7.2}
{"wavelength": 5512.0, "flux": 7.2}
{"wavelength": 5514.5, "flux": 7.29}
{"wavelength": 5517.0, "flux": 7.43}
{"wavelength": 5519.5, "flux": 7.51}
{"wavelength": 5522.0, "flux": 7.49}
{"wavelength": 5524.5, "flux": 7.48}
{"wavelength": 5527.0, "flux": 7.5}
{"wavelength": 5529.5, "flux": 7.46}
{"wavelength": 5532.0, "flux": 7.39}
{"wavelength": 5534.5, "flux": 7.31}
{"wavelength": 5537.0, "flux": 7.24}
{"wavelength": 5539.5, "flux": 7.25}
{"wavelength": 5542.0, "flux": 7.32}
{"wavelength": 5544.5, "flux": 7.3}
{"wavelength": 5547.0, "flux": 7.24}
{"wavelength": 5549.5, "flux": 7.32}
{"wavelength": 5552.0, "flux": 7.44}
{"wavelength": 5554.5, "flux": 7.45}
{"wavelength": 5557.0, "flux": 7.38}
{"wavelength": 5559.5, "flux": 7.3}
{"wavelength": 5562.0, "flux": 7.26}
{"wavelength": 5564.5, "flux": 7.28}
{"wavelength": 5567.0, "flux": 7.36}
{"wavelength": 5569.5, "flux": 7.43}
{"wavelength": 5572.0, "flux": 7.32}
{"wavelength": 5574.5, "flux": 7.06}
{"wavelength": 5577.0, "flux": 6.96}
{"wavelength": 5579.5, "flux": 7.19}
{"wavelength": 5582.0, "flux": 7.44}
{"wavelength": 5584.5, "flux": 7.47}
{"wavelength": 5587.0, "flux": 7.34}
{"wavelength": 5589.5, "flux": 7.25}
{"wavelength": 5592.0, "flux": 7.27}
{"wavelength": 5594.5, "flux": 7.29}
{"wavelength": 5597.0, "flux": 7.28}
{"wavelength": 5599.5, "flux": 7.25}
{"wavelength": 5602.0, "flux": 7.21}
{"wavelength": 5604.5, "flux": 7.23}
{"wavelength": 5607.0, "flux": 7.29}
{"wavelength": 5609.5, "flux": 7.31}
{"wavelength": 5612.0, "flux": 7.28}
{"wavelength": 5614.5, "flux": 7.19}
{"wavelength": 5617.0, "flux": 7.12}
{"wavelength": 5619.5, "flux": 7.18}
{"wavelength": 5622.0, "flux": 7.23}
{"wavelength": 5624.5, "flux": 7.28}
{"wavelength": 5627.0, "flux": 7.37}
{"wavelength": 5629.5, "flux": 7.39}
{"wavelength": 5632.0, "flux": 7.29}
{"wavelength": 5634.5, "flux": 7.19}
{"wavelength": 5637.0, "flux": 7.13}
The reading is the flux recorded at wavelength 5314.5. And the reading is 7.79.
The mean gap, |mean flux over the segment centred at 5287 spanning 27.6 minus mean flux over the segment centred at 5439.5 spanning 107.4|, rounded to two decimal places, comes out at 0.17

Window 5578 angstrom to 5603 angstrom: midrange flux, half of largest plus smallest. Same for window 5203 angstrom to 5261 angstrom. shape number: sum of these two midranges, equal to 14.9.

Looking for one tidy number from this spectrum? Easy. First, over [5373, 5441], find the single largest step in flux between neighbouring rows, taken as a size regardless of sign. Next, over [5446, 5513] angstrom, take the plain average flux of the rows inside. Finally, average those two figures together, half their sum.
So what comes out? 3.75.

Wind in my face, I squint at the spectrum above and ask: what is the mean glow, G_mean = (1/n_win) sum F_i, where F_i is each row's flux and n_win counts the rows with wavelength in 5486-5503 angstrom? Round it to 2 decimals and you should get 7.33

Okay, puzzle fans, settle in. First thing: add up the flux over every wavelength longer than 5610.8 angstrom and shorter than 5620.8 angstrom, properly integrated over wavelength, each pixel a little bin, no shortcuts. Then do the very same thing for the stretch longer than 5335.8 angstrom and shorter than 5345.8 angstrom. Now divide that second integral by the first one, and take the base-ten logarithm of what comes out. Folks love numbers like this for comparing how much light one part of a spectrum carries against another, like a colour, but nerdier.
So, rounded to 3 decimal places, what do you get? 0.011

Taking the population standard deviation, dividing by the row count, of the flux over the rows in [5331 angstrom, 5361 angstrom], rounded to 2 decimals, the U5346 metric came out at 0.16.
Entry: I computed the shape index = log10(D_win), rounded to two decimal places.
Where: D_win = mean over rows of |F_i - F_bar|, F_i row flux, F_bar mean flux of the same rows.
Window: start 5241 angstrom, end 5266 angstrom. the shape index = -1.19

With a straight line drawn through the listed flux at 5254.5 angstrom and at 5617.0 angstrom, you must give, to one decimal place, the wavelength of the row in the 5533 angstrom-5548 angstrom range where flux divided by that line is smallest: 5537.0 angstrom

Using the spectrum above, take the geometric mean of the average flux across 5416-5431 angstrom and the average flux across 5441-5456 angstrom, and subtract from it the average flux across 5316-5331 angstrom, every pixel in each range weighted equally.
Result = -0.1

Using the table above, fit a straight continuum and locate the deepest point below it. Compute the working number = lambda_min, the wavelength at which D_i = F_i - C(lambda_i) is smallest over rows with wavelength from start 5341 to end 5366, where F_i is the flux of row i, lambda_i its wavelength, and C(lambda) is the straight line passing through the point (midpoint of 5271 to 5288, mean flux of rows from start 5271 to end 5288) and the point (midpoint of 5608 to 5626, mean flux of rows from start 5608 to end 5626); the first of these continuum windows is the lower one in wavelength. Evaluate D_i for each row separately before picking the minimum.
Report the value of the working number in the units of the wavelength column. 5342.0 angstrom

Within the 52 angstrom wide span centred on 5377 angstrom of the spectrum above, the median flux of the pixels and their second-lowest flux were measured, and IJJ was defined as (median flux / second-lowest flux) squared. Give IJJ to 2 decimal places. 1.06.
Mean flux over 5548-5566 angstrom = 7.35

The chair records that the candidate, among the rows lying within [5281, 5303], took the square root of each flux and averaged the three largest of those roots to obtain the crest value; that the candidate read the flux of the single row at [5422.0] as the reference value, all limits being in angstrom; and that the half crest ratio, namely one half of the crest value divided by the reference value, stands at 0.188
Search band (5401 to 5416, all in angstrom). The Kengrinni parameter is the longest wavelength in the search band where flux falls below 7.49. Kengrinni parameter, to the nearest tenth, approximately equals 5412.0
